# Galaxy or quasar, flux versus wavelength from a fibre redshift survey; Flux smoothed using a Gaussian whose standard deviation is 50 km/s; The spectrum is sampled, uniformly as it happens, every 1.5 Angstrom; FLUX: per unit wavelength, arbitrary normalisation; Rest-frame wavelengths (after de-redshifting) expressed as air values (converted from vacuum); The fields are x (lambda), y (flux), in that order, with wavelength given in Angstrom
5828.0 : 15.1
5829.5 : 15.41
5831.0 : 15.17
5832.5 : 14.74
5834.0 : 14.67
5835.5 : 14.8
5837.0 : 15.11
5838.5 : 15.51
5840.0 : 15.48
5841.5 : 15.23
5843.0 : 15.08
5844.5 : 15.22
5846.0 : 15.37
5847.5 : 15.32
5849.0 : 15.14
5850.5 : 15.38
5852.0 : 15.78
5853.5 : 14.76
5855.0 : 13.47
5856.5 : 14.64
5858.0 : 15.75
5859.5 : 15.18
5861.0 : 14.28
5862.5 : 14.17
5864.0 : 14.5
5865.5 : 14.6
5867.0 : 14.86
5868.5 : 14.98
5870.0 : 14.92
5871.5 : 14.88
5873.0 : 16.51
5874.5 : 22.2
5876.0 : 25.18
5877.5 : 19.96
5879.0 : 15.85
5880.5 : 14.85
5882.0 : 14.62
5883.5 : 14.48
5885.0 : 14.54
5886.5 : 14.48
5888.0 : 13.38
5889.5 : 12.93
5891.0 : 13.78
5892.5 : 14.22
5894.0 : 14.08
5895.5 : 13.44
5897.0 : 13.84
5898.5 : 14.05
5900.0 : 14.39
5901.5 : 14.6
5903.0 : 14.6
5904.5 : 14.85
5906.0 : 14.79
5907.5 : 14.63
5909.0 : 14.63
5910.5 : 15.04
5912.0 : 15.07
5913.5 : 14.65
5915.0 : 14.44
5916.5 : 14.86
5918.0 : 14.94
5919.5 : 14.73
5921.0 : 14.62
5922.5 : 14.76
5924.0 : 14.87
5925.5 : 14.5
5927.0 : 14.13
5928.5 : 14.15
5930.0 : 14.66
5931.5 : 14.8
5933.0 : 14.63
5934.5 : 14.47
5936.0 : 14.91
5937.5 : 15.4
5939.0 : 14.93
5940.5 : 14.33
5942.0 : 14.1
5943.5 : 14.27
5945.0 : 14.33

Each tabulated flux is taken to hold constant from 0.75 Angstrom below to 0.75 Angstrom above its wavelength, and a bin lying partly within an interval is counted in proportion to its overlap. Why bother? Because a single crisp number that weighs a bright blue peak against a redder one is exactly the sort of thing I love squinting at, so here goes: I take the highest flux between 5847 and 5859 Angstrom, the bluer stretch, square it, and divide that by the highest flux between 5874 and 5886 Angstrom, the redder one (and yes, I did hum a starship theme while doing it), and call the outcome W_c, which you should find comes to 9.9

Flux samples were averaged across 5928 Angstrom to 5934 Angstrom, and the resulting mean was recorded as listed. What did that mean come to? 14.6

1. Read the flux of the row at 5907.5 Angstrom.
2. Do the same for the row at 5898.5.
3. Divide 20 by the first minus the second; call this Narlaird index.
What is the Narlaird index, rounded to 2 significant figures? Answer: 34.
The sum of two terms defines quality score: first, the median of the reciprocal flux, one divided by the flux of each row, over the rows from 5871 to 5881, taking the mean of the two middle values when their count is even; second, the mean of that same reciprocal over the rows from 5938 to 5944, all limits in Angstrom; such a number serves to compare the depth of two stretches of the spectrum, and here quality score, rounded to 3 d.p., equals 0.130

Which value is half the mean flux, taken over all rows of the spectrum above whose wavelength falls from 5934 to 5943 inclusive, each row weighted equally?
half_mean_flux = 7.3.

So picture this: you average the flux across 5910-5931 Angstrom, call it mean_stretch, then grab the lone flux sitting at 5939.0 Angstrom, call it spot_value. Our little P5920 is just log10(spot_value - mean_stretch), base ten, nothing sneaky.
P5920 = -0.59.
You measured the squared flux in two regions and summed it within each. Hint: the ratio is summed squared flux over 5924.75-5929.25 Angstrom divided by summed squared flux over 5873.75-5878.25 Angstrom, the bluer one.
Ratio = 0.40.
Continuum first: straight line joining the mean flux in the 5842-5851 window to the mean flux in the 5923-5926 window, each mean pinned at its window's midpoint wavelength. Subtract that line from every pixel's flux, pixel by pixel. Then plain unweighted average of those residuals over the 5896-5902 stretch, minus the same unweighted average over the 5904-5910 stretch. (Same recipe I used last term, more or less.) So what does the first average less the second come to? -0.6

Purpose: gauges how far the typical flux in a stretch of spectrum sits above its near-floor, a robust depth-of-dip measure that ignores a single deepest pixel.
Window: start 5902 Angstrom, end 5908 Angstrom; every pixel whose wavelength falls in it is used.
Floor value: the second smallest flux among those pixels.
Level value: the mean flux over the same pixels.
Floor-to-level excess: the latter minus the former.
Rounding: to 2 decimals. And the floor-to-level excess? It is 0.09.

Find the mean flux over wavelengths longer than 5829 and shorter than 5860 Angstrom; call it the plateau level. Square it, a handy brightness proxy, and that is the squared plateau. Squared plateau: 228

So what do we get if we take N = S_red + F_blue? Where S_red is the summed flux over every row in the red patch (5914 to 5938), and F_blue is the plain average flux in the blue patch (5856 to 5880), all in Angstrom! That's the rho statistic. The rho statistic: 251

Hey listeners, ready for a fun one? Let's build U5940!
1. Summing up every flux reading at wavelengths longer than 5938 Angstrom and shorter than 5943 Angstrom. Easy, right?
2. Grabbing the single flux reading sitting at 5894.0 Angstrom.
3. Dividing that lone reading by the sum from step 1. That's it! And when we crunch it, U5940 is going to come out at 0.325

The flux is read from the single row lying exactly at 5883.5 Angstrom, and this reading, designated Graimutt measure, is 14.48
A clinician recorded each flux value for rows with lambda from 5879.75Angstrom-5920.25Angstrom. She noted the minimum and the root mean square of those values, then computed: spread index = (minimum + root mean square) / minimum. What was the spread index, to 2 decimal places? 2.11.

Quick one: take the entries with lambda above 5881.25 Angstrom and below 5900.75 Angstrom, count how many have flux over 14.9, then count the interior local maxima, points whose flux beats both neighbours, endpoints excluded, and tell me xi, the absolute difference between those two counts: 2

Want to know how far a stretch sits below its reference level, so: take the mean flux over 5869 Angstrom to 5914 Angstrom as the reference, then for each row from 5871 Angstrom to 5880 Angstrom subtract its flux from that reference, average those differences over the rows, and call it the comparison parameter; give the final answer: -3.78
